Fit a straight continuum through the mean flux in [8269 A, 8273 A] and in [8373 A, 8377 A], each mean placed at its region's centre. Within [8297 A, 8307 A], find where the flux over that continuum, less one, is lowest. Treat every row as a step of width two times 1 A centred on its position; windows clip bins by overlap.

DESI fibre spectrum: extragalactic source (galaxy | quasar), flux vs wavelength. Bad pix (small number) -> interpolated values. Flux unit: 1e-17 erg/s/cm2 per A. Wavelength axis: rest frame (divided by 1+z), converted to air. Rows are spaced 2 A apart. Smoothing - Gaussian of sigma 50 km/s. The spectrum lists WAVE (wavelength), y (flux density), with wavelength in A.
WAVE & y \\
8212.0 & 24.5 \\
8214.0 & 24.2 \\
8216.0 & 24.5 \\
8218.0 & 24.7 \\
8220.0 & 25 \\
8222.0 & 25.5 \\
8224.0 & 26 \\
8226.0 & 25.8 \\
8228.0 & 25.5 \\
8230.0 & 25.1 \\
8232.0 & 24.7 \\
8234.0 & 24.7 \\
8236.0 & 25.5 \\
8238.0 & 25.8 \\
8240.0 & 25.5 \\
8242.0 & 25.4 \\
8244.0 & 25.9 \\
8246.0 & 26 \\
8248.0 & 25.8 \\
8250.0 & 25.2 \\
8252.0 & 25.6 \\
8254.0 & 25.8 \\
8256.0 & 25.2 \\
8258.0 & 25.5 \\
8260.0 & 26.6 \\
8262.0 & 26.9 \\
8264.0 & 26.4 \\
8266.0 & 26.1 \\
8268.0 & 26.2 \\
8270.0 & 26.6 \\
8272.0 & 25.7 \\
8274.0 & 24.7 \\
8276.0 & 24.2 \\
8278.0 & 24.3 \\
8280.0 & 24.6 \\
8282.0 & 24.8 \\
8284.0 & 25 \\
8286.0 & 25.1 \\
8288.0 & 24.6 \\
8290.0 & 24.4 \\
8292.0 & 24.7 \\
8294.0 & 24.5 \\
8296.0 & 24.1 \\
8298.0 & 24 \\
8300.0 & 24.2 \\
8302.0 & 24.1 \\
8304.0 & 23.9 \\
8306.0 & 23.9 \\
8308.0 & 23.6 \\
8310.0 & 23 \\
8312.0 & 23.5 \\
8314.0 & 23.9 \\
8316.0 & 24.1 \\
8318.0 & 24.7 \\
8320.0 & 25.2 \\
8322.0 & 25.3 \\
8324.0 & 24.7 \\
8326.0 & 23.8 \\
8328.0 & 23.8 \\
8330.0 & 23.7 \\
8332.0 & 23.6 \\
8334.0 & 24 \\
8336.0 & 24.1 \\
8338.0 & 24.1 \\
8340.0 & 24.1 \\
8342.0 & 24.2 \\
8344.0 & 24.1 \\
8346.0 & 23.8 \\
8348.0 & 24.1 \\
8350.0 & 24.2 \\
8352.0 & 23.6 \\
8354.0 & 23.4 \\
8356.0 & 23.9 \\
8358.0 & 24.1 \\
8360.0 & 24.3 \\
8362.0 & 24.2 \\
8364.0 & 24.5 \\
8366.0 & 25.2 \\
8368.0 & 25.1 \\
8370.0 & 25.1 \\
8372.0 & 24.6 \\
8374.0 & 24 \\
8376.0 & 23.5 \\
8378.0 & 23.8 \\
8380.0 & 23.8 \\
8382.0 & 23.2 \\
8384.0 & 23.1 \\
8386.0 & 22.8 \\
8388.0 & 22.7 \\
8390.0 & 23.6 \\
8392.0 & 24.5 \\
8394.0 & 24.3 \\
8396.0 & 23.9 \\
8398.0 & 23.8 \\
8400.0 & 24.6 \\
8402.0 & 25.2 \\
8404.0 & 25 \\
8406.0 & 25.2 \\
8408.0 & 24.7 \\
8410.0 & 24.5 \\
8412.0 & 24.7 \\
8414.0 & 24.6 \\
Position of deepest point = 8298.0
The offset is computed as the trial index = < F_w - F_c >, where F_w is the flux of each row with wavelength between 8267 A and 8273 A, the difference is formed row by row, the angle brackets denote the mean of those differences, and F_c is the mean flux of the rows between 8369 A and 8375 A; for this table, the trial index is 1.6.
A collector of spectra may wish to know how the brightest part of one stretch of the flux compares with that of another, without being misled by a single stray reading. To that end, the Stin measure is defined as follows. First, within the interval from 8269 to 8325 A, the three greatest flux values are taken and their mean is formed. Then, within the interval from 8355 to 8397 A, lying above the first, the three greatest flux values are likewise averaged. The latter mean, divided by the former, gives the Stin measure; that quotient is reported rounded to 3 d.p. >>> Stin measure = 0.972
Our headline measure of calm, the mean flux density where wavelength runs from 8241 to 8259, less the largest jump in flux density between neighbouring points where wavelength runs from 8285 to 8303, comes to 25.1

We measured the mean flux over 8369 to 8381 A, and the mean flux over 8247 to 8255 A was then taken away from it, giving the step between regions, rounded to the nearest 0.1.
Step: -1.5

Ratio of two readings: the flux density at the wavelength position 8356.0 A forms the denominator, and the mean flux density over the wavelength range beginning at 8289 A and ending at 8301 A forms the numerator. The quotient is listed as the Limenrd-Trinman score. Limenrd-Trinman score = 1.02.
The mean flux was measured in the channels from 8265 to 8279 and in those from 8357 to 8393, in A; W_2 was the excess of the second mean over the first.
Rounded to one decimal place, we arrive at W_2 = -1.4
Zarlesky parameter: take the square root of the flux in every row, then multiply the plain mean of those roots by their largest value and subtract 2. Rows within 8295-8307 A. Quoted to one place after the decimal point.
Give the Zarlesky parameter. 22.1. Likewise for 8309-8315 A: 21.7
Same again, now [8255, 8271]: 24.5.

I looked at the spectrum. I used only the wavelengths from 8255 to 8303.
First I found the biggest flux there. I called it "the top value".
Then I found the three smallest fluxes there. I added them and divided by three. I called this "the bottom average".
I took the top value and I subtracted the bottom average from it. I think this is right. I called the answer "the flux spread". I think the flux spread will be 2.8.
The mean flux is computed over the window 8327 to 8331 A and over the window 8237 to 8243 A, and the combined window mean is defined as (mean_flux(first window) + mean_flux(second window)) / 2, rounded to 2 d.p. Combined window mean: 24.66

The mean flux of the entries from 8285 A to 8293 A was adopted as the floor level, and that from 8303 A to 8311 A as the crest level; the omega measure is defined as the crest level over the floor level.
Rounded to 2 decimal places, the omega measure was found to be 0.96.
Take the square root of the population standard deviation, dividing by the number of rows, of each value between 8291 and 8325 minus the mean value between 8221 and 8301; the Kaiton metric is 0.76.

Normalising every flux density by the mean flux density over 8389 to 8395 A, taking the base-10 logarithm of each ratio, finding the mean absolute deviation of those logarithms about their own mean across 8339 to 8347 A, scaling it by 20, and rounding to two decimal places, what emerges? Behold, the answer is 0.05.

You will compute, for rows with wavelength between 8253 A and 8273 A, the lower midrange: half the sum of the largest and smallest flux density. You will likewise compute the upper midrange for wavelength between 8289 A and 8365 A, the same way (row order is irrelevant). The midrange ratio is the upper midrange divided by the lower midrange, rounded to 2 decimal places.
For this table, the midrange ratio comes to 0.93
